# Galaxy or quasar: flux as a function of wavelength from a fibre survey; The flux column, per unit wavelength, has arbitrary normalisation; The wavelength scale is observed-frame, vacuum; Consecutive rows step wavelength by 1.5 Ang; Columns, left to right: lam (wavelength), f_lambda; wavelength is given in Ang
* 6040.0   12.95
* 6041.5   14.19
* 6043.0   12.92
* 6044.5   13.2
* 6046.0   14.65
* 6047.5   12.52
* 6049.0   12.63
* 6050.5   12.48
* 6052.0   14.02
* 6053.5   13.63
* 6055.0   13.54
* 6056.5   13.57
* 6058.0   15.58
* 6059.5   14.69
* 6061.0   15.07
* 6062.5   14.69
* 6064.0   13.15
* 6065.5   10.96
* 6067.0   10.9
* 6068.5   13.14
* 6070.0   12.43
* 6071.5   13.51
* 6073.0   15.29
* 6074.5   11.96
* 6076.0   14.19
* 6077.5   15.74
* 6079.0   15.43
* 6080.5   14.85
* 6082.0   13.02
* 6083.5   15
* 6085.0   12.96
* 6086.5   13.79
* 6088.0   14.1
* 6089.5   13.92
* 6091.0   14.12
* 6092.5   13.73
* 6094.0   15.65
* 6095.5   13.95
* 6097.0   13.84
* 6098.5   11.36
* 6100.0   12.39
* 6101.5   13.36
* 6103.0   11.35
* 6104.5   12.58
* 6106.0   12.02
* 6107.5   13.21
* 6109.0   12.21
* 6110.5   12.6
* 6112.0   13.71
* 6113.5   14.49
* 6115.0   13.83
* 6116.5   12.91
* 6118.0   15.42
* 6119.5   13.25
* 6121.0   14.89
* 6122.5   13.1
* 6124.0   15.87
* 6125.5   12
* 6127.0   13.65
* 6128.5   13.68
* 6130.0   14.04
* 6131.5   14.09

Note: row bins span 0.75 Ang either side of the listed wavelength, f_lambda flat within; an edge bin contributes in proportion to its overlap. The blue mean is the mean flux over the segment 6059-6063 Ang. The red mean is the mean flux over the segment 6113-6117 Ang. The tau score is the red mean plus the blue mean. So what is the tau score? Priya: 28.6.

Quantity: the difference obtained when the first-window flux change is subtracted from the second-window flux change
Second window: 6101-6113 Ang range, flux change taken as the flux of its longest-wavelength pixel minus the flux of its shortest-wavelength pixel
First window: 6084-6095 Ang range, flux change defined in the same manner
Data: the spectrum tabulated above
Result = -2.3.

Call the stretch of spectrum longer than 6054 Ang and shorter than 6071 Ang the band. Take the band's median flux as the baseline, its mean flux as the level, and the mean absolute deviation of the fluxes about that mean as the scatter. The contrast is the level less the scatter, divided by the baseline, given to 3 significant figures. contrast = 0.904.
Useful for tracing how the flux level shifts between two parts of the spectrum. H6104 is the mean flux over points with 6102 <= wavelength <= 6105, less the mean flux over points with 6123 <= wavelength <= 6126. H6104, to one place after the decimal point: -2.0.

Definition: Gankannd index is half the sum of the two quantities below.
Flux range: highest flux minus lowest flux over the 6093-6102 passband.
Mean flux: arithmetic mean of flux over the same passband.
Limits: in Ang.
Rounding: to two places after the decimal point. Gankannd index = 8.86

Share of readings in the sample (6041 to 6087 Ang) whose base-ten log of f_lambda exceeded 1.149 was 0.39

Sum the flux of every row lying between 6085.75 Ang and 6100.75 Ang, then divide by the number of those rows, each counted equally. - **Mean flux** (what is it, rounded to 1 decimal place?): 13.7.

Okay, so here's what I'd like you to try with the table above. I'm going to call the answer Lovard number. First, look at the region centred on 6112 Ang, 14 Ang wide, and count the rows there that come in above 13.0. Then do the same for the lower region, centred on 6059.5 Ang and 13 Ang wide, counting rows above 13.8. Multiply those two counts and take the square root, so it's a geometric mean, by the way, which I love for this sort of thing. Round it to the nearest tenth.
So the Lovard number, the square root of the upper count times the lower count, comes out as 4.5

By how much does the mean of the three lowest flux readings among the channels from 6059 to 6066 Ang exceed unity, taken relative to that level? 11.9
